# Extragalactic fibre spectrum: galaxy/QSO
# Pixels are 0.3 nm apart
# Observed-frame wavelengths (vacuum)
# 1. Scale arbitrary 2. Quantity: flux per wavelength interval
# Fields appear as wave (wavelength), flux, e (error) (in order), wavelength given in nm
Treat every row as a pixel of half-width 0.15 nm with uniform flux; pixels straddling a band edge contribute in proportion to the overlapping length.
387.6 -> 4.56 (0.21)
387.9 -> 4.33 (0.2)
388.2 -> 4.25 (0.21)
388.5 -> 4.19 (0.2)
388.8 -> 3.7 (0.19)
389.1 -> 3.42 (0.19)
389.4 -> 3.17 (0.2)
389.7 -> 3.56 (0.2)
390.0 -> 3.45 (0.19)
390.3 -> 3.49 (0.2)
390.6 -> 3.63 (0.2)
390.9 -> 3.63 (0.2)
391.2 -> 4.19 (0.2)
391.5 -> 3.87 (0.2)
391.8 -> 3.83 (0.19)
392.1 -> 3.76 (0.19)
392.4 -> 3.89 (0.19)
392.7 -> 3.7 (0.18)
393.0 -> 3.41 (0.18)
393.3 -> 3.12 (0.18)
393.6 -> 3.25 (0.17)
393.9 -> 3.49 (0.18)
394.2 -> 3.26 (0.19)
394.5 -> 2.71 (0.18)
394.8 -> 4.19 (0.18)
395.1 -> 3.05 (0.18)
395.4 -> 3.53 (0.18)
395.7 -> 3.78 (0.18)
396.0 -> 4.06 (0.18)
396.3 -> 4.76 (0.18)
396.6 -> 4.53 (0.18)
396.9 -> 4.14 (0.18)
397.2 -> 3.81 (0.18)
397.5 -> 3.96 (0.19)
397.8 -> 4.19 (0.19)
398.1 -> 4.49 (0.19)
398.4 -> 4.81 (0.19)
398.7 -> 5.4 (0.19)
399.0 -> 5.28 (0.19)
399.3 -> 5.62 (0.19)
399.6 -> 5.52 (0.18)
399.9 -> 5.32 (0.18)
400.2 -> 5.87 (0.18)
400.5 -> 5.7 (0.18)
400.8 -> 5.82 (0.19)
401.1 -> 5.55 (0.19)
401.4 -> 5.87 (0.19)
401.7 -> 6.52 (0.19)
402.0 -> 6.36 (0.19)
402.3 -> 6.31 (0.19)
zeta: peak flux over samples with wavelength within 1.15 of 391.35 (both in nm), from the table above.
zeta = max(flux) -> 4.19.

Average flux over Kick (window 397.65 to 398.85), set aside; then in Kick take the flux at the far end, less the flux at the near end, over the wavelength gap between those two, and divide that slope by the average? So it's 0.28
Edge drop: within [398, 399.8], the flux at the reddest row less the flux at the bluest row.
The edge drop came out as 1.0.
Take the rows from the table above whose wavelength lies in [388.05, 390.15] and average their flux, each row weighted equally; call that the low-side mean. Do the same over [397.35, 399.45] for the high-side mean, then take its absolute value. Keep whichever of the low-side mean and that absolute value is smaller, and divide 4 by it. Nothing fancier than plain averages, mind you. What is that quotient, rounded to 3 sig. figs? 1.09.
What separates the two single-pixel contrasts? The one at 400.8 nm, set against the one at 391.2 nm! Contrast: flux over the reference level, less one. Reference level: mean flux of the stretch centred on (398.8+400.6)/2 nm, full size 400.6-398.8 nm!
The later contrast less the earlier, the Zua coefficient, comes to 0.3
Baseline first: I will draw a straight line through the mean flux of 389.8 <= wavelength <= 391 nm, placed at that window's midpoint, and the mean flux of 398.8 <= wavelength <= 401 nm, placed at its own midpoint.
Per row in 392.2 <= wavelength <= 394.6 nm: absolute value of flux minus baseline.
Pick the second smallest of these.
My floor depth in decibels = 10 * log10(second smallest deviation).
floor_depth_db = -5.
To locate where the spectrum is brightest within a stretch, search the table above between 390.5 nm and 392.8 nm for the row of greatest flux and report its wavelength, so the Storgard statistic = 391.2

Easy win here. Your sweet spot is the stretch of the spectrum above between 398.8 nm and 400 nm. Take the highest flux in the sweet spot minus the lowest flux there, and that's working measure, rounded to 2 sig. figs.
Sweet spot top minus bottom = 0.34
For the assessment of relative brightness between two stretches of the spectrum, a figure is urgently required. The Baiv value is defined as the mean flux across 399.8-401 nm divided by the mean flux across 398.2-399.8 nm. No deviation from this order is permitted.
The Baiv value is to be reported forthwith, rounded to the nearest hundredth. 1.07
